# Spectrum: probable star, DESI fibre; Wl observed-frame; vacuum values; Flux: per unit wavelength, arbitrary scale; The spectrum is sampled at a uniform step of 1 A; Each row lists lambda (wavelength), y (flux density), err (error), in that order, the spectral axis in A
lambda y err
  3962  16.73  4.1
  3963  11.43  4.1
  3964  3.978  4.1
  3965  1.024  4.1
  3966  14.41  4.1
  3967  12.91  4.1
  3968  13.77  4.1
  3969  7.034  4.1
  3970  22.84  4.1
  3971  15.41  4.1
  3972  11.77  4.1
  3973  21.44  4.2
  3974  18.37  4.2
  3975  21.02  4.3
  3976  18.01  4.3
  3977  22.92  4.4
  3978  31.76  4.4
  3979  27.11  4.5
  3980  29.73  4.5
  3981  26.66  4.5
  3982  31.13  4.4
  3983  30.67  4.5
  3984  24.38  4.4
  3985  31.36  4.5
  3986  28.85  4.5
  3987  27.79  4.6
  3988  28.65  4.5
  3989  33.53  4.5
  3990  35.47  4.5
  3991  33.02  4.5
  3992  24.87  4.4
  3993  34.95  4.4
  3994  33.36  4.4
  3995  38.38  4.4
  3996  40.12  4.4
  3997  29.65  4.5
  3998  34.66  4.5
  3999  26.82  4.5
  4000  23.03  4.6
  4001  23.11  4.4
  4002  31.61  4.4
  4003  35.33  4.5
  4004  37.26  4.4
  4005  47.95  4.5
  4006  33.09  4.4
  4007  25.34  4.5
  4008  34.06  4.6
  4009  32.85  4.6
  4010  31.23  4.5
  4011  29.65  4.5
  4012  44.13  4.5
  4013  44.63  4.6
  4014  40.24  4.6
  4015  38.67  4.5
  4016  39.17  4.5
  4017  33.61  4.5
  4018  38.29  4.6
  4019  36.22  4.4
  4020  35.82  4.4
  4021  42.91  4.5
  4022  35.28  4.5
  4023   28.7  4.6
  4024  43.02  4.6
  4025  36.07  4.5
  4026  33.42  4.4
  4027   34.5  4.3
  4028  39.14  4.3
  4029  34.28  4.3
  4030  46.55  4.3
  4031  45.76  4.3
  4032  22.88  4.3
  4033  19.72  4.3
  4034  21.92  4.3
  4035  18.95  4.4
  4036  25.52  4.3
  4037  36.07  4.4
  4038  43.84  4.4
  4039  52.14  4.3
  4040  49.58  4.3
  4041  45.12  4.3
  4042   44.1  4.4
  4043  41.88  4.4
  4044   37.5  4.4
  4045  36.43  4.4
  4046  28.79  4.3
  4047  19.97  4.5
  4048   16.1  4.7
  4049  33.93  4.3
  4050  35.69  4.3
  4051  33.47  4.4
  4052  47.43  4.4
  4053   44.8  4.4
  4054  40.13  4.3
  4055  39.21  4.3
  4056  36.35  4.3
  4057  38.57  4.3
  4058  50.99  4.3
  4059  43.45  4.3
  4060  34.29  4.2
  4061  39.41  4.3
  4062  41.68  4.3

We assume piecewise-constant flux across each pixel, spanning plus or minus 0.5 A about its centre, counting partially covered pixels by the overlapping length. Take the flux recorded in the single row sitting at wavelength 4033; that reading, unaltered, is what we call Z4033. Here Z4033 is 19.72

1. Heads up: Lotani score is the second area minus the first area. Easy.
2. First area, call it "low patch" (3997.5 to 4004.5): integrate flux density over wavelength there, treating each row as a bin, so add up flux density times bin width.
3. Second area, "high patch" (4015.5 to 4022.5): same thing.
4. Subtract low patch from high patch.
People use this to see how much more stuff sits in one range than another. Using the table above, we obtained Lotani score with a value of 49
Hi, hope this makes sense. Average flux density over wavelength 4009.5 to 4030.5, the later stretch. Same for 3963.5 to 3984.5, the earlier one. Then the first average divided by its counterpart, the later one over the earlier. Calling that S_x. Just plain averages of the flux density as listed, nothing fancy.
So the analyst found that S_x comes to 1.93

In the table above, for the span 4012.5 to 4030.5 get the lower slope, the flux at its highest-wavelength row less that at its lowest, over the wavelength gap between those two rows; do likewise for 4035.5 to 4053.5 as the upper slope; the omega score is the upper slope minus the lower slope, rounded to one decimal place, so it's 1.0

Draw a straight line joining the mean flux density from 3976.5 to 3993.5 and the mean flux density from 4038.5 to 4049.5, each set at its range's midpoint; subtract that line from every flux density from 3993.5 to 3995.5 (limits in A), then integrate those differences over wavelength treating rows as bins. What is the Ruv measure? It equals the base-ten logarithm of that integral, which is 1.0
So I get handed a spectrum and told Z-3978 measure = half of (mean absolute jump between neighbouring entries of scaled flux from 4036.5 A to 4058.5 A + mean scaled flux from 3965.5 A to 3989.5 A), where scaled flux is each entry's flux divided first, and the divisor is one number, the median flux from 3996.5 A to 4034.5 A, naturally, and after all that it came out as 0.41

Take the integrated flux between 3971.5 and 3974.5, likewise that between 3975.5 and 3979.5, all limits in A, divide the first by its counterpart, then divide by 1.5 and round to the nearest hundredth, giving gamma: 0.34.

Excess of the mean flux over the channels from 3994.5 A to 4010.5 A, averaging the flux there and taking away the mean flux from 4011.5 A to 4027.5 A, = -5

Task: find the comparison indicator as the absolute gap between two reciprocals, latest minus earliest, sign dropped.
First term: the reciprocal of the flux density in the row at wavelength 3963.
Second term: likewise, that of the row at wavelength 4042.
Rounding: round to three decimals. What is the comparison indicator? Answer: 0.065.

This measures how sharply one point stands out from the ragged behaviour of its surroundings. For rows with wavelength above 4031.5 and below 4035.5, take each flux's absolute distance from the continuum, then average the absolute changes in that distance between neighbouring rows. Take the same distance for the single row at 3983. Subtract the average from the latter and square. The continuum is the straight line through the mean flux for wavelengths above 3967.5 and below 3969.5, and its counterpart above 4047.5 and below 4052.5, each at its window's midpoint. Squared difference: 177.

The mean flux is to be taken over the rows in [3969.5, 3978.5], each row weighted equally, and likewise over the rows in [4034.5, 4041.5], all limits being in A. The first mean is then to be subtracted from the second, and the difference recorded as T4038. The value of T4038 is 18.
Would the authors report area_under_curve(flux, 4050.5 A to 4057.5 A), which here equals 280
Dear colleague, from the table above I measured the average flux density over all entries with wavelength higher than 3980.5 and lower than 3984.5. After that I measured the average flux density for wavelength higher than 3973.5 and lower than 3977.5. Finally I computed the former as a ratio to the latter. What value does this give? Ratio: 1.4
